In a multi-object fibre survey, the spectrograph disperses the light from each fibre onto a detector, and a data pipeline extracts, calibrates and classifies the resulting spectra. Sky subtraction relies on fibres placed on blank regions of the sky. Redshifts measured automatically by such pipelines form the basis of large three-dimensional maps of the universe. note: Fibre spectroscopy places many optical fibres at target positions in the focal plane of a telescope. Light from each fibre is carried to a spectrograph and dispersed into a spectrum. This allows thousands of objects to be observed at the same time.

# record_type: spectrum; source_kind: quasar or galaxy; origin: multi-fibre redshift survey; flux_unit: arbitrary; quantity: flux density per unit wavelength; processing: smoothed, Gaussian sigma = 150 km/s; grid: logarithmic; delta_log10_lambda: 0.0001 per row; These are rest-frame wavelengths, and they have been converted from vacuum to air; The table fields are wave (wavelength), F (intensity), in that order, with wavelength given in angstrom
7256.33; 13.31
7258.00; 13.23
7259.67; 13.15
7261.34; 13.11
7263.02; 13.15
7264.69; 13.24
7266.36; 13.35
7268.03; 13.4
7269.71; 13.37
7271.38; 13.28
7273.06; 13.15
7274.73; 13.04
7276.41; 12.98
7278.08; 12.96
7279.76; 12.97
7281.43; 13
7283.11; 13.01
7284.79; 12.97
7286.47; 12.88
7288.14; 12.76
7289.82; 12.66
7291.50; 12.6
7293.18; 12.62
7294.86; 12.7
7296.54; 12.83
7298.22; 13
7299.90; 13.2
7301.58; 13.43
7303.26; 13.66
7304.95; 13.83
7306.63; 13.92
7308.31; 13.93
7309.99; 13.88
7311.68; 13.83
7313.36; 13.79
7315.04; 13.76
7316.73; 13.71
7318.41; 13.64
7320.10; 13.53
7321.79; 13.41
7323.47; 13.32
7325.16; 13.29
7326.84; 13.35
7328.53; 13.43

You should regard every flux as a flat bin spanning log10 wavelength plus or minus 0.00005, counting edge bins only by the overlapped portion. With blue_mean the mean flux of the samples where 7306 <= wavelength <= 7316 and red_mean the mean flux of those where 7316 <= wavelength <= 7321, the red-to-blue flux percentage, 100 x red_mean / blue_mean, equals 98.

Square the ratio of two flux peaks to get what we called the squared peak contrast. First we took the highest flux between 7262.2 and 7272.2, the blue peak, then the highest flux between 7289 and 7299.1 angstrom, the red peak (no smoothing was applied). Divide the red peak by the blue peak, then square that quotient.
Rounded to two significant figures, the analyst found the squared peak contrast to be 0.94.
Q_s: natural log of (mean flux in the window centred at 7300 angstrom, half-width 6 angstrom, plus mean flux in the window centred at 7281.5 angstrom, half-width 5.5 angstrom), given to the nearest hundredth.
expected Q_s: 3.27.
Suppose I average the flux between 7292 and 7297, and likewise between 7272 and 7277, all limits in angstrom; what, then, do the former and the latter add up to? 25.8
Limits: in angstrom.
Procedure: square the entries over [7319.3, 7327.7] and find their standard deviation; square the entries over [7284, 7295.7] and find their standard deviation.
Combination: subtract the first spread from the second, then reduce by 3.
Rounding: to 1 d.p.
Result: -2.0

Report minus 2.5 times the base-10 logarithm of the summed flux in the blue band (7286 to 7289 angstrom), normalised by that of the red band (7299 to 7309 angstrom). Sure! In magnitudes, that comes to 1.3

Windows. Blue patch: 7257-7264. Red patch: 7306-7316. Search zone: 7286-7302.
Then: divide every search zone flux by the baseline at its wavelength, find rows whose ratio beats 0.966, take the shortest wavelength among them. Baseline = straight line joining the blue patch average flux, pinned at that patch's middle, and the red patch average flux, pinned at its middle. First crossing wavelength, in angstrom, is 7301.58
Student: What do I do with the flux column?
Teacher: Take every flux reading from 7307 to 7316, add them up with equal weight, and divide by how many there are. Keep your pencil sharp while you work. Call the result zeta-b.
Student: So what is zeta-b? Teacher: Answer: 13.8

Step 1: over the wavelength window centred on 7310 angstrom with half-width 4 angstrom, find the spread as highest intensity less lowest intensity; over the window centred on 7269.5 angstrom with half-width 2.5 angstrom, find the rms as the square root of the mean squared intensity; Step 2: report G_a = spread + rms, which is 13.5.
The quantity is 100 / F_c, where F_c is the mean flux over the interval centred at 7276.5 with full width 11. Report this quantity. 7.7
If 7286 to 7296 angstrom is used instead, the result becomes 7.9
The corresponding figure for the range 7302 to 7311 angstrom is 7.2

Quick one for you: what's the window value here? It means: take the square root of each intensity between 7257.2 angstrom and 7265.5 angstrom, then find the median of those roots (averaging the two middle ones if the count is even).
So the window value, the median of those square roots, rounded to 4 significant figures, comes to 3.626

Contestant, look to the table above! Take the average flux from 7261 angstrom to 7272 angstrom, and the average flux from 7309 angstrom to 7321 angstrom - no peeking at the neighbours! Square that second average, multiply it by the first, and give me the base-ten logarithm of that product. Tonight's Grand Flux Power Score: 3.40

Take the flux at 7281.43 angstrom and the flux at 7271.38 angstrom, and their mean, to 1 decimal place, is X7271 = 13.1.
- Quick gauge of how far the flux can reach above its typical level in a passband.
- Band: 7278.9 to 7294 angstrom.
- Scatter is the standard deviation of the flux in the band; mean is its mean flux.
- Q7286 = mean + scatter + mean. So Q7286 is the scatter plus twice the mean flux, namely 25.8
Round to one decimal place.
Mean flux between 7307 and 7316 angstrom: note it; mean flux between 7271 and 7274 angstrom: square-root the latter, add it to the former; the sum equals 17.5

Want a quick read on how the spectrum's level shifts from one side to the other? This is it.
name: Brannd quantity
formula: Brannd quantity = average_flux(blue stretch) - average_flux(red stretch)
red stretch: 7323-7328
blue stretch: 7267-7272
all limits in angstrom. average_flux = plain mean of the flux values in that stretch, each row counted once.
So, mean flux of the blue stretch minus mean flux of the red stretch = 0.03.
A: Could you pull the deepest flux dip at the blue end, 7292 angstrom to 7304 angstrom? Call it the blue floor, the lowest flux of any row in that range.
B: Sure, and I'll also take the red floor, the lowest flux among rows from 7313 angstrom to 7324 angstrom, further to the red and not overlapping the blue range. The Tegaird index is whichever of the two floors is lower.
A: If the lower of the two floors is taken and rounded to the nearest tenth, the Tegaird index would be 12.6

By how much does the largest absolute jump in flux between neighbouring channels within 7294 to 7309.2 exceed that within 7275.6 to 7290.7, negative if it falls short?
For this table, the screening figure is 0.11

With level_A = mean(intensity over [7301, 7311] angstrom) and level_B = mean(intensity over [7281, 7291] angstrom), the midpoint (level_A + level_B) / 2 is 13.3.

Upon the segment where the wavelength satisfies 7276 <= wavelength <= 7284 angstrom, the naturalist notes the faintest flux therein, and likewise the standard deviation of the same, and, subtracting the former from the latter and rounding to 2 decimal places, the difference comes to -12.94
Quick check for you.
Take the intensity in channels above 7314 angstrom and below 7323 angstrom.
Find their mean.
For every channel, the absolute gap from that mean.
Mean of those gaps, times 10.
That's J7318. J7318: 1.1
